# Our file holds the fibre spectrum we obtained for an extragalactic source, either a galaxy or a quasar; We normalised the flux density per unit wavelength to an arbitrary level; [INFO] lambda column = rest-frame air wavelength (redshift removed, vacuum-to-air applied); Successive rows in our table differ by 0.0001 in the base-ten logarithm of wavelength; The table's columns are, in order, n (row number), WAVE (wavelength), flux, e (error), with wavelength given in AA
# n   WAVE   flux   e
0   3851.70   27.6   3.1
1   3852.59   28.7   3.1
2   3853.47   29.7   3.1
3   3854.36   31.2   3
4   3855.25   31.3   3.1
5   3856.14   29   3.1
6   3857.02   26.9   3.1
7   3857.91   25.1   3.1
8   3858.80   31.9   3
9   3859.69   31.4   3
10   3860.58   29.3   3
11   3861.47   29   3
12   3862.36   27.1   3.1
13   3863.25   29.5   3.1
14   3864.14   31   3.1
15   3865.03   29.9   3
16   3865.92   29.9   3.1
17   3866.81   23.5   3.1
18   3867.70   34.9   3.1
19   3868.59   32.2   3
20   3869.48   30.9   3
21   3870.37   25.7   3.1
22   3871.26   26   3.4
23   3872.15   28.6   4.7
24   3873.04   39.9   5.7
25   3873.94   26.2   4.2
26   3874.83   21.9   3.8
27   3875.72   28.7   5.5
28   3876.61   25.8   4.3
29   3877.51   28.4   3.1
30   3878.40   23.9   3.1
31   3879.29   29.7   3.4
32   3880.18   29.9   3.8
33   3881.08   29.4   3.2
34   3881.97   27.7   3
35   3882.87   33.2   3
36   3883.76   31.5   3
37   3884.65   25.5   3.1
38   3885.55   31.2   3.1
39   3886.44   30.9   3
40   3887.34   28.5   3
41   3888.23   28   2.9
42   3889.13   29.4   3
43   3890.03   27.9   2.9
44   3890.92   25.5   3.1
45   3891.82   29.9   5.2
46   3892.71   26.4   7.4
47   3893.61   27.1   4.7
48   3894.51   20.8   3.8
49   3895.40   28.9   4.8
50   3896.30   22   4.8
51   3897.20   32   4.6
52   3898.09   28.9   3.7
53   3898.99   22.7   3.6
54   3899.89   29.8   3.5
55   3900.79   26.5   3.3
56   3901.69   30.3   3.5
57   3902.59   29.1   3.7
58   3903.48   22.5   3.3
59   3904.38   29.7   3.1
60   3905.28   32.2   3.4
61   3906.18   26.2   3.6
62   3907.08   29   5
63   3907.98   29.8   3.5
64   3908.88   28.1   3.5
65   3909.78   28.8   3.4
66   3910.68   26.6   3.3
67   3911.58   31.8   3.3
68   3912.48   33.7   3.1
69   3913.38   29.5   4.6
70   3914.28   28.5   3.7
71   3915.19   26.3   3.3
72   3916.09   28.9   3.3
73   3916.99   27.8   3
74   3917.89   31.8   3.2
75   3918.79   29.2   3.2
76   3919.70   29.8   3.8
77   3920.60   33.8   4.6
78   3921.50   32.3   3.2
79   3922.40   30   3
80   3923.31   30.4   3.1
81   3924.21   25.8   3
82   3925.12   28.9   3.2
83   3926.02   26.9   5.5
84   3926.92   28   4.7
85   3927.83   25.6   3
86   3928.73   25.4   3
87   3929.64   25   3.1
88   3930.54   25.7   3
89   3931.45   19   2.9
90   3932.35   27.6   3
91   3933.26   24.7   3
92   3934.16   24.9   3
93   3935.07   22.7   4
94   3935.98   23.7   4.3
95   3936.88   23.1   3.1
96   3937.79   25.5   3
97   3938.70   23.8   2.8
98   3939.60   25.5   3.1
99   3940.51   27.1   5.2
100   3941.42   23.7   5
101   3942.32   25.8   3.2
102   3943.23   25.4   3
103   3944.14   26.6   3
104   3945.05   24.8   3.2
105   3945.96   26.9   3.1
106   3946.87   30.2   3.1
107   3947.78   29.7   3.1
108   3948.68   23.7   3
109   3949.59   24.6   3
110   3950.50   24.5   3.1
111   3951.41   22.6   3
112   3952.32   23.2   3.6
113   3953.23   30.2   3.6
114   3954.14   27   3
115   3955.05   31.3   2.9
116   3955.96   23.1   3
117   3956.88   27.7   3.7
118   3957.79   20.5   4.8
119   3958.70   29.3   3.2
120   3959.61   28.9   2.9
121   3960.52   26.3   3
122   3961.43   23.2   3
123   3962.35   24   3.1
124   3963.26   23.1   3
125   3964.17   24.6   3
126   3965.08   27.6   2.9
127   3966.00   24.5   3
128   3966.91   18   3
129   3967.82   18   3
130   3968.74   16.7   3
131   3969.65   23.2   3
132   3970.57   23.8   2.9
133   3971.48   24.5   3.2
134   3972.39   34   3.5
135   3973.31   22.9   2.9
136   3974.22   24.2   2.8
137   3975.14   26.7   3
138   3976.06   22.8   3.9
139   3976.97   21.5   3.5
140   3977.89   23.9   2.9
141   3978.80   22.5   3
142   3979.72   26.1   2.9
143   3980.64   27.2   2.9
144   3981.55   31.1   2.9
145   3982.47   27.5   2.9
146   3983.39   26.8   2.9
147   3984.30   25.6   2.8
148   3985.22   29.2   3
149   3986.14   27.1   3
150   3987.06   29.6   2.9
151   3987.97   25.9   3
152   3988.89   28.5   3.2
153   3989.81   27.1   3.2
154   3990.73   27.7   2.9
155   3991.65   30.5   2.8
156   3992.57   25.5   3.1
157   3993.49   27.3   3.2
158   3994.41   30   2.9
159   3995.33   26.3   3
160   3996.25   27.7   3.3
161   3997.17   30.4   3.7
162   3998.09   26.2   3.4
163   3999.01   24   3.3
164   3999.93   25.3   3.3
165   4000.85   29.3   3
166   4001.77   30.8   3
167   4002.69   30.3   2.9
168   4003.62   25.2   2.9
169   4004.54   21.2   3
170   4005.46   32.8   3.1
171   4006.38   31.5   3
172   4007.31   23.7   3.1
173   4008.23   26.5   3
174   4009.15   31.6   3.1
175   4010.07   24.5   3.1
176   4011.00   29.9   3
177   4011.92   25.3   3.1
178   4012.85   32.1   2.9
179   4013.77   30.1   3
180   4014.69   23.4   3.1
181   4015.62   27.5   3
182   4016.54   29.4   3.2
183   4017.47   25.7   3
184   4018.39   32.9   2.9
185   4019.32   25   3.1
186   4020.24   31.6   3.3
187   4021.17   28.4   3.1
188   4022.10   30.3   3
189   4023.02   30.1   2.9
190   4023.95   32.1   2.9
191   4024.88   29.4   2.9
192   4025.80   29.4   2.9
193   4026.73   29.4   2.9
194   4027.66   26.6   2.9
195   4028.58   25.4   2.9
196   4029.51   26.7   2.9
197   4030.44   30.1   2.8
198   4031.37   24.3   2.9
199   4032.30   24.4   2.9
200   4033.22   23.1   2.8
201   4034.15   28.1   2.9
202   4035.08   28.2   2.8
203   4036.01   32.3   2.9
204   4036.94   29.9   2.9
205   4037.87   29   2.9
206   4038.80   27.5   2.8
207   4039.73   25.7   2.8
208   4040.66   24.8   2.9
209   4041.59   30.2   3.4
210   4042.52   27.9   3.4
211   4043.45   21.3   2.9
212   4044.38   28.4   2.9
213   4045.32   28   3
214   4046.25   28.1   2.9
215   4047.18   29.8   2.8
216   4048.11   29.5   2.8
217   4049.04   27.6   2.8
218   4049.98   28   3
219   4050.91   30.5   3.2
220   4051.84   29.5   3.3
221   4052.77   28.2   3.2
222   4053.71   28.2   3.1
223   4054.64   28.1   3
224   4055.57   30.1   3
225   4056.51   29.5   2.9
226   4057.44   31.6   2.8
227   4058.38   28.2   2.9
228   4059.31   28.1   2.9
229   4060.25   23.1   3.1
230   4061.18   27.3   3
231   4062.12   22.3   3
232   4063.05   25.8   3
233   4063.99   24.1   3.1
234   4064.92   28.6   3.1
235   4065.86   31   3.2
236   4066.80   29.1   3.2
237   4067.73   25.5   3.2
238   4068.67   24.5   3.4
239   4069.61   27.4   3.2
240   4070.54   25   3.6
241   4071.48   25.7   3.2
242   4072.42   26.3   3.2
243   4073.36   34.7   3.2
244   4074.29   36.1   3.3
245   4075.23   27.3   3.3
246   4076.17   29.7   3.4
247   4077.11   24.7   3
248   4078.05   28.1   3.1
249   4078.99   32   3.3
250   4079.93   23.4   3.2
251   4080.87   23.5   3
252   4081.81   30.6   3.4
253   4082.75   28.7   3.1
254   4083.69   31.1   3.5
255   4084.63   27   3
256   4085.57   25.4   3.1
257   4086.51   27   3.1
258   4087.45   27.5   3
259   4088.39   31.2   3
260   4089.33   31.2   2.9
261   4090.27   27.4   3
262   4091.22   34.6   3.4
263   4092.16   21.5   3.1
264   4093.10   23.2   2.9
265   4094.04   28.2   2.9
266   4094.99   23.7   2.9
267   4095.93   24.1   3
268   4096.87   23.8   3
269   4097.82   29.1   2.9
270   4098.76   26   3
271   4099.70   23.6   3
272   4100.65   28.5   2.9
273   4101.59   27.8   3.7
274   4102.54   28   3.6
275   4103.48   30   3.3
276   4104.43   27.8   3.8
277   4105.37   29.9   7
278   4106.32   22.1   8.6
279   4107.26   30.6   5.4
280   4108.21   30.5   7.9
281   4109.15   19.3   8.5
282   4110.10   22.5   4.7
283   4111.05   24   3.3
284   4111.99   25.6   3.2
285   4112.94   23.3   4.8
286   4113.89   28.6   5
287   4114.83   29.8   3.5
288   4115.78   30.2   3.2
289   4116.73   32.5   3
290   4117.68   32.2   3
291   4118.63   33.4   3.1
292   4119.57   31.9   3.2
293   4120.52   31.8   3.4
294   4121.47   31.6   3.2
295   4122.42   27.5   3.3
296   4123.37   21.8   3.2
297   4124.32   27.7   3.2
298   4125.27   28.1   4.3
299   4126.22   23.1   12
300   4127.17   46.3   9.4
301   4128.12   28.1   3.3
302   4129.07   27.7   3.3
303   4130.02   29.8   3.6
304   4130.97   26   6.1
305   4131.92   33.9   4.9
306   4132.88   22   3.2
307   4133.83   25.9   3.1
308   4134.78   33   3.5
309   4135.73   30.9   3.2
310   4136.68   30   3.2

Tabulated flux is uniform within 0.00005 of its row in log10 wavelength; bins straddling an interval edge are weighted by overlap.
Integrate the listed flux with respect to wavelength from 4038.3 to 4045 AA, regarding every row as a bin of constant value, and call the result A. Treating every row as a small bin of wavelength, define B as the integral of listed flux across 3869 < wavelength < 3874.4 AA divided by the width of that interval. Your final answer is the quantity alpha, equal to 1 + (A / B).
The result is 7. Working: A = 178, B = 29.5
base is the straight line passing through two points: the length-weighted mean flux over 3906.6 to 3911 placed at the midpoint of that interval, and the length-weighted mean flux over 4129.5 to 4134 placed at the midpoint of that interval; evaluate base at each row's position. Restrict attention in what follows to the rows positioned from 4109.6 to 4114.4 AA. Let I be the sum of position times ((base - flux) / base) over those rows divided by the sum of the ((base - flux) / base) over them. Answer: 4111.2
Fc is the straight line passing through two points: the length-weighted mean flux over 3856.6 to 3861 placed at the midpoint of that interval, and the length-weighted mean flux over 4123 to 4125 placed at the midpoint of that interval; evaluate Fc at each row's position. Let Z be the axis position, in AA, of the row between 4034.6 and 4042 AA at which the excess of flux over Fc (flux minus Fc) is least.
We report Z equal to 4040.66 AA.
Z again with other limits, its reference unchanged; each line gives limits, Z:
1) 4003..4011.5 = 4004.54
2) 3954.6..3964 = 3957.79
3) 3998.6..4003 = 3999.01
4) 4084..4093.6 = 4092.16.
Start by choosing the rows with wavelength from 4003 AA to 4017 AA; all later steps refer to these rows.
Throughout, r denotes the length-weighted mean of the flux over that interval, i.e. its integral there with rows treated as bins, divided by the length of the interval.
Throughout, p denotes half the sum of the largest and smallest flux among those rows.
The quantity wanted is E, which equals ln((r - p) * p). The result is 2.9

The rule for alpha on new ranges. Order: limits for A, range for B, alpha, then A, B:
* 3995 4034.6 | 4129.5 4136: 39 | 1104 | 28.7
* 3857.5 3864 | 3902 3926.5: 7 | 189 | 29.2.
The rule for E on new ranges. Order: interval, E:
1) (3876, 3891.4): 0.5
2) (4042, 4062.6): 3.6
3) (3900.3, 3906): 3.3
